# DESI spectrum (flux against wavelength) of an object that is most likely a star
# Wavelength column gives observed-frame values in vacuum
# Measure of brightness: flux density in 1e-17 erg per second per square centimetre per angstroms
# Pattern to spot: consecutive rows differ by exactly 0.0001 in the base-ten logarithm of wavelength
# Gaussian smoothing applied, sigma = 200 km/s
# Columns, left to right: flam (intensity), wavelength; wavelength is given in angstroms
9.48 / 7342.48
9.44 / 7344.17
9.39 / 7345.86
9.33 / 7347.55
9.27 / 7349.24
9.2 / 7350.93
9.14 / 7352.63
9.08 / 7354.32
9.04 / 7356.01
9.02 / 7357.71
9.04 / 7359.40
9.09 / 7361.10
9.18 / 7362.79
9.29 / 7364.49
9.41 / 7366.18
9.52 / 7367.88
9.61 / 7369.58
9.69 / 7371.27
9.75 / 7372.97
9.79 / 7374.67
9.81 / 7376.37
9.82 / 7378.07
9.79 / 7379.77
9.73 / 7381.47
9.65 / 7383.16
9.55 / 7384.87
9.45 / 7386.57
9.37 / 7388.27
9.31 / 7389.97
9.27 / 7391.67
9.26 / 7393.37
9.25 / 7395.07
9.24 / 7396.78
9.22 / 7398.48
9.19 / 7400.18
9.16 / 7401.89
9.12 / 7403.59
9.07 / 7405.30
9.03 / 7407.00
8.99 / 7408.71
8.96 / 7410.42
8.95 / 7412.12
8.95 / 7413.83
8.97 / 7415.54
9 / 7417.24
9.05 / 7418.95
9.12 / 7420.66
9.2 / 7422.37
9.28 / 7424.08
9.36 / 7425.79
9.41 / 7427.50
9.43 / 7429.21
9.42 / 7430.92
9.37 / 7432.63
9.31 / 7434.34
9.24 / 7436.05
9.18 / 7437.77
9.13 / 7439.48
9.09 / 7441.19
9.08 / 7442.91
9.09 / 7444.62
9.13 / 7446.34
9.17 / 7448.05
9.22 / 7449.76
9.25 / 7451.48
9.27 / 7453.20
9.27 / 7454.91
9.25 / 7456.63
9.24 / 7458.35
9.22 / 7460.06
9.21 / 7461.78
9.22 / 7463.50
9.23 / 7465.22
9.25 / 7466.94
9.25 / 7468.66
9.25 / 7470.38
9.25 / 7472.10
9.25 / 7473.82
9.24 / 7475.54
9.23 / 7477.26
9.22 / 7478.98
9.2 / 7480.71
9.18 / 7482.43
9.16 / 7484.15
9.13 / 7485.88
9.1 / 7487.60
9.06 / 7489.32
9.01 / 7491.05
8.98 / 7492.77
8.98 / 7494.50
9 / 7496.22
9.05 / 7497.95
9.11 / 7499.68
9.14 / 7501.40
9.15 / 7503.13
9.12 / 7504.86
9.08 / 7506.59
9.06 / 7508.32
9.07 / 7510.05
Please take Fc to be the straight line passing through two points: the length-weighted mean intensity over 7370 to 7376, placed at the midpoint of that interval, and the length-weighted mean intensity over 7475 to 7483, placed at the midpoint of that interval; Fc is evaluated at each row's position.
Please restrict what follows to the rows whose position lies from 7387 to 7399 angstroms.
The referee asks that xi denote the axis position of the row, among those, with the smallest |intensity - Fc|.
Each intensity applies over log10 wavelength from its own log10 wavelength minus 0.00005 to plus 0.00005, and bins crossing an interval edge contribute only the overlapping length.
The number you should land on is 7388.27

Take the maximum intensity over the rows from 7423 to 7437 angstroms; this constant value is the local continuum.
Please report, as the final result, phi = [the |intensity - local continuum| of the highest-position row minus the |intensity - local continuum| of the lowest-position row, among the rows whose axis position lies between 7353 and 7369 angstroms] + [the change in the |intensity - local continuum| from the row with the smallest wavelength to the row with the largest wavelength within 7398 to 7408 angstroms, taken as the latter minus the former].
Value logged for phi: -0.07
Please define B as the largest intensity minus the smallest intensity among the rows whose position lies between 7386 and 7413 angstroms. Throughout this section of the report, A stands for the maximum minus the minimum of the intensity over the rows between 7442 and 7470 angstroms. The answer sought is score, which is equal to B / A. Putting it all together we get 2.6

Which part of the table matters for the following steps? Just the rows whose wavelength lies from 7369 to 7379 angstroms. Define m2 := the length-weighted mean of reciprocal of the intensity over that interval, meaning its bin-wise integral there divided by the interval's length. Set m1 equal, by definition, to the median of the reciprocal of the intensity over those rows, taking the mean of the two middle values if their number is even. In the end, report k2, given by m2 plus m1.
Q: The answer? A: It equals 0.205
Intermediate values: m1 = 0.1024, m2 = 0.103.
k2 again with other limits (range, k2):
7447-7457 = 0.216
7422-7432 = 0.213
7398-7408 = 0.219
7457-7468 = 0.217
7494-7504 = 0.220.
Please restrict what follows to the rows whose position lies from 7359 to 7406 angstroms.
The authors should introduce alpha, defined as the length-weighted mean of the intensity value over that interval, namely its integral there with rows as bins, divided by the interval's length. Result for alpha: 9.42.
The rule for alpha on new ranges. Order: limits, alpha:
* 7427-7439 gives 9.33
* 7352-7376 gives 9.34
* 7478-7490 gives 9.15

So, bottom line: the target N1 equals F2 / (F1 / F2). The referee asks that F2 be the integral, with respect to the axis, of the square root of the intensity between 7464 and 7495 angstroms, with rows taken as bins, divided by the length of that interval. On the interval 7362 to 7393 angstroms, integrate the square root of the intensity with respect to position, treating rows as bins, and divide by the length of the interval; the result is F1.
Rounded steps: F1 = 3.09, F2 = 3.03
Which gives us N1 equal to 2.97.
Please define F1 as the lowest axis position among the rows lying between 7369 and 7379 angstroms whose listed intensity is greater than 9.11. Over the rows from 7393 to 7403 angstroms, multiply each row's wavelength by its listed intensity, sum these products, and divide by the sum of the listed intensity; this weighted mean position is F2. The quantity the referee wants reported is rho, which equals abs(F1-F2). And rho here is 28.0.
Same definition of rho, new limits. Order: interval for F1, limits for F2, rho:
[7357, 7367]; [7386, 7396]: 28.0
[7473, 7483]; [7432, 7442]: 36.9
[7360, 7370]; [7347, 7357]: 11.0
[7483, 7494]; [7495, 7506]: 16.4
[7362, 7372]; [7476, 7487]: 118.8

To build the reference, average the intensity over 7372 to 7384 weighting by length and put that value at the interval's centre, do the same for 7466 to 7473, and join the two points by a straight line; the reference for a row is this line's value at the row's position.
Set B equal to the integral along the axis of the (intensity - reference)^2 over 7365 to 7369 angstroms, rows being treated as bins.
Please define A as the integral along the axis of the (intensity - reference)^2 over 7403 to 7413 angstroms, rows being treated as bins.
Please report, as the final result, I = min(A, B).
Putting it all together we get 0.6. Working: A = 3.4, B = 0.56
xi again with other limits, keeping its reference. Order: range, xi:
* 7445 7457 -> 7454.91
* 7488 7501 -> 7499.68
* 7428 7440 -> 7429.21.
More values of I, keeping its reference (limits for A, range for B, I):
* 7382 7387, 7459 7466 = 0.0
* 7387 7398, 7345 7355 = 1.7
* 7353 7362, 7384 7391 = 0.6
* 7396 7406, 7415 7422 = 1.7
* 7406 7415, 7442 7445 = 0.3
